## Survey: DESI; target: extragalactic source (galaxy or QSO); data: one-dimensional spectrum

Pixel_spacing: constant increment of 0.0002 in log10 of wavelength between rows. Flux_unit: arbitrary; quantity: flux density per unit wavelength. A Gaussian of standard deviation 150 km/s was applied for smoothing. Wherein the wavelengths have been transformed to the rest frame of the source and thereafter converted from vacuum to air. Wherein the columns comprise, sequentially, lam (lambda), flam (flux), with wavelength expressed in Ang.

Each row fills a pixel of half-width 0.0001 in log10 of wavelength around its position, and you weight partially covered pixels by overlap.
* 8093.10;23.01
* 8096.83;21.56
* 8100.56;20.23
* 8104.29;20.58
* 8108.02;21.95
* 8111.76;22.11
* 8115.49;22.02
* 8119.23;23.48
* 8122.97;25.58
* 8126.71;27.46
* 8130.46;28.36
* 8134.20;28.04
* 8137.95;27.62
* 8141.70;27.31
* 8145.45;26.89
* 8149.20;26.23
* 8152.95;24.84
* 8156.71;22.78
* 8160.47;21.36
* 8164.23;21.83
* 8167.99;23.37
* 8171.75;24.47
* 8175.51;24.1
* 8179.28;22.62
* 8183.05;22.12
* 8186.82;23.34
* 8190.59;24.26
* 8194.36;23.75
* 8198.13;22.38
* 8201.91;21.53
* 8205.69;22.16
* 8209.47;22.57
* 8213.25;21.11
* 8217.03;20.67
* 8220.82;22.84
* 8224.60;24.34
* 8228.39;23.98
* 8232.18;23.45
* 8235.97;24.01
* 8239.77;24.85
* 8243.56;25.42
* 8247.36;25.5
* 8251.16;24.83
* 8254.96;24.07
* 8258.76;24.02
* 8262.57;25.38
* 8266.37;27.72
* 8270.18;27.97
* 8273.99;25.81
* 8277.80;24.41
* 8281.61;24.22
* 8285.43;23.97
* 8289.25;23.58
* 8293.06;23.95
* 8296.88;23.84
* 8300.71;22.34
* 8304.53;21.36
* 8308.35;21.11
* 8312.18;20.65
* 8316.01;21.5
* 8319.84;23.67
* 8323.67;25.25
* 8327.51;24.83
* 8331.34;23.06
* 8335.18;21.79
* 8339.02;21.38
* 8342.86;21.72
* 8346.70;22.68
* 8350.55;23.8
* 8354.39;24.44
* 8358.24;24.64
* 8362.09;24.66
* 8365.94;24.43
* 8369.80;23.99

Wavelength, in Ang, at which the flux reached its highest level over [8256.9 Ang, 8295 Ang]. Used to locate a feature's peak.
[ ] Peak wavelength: 8270.18 Ang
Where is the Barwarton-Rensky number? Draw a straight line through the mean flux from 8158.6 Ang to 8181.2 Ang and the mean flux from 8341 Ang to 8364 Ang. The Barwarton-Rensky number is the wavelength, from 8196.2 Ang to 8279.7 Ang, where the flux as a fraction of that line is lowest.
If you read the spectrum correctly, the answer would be 8217.03 Ang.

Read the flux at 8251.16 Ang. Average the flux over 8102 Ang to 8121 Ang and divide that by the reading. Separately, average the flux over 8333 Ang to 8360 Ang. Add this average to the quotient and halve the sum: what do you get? 11.9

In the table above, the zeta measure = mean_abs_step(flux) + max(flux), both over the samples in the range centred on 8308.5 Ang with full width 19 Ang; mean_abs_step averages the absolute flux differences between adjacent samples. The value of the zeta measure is 23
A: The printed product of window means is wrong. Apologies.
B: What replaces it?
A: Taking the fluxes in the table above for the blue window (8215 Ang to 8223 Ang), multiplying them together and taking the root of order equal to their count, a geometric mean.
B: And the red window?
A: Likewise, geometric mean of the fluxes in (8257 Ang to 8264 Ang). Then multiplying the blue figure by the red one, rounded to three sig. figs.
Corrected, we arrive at 536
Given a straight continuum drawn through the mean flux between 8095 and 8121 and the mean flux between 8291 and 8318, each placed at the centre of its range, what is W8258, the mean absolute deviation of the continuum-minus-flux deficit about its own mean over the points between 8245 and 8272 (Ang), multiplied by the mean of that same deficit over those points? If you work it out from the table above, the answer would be -4.5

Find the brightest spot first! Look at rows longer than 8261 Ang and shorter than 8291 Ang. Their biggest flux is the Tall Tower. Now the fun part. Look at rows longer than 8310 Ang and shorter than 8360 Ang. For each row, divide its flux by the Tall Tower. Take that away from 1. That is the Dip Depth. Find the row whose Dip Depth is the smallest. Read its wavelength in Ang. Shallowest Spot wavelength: 8323.67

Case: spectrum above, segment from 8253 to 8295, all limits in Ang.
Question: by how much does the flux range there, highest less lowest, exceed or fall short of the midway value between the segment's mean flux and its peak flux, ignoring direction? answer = 22.1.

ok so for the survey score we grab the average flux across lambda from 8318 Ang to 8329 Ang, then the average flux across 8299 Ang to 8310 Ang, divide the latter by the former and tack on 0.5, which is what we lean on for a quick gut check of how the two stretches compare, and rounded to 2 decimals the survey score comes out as 1.38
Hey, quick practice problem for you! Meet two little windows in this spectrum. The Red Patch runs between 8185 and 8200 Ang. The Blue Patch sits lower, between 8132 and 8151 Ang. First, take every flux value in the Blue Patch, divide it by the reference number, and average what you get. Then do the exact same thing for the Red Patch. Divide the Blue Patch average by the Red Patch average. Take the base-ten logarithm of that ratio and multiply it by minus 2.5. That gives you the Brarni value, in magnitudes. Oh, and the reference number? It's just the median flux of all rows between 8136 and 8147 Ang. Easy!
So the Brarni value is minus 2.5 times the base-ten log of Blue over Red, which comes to -0.16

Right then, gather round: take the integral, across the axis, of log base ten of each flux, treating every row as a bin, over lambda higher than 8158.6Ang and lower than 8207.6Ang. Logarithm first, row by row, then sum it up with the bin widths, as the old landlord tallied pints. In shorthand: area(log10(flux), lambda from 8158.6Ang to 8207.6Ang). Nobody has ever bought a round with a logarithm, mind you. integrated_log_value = 66.6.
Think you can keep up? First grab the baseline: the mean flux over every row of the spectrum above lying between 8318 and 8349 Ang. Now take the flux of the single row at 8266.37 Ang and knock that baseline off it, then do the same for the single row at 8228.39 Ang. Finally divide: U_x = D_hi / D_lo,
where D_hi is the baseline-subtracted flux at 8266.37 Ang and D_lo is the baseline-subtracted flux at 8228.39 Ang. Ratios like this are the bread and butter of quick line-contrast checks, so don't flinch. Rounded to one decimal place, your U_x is 5.0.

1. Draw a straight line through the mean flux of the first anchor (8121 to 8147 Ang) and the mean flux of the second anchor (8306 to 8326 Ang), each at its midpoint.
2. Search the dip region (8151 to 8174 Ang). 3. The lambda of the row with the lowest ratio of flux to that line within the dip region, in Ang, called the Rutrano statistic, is 8160.47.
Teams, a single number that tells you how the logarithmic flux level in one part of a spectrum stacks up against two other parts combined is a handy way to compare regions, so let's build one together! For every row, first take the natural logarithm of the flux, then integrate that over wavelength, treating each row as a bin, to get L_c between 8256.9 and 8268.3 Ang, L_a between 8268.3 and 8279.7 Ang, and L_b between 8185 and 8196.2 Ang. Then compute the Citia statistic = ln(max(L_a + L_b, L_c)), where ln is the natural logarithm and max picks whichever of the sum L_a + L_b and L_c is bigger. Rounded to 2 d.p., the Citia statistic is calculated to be 4.29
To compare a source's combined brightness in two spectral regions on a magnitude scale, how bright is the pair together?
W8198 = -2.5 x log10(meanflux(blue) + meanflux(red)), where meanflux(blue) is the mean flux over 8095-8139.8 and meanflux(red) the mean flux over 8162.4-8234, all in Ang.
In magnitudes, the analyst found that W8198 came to -4.18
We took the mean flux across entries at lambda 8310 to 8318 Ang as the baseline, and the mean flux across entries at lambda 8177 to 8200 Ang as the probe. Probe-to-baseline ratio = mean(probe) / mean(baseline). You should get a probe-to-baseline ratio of 1.10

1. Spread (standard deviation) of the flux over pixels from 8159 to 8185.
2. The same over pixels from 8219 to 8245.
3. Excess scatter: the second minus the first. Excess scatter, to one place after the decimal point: -0.3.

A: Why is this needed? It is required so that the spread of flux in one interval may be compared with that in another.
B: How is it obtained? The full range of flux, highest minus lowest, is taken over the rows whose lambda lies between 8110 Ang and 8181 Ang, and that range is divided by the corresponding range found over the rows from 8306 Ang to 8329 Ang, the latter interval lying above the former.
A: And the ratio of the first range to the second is 1.5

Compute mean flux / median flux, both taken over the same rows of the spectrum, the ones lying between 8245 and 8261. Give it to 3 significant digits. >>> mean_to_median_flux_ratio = 1.01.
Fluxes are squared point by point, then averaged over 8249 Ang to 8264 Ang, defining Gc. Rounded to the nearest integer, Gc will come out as 604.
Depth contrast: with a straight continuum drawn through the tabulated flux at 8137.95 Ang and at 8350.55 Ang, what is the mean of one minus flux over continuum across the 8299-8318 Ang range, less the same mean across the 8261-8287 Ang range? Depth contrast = 0.15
